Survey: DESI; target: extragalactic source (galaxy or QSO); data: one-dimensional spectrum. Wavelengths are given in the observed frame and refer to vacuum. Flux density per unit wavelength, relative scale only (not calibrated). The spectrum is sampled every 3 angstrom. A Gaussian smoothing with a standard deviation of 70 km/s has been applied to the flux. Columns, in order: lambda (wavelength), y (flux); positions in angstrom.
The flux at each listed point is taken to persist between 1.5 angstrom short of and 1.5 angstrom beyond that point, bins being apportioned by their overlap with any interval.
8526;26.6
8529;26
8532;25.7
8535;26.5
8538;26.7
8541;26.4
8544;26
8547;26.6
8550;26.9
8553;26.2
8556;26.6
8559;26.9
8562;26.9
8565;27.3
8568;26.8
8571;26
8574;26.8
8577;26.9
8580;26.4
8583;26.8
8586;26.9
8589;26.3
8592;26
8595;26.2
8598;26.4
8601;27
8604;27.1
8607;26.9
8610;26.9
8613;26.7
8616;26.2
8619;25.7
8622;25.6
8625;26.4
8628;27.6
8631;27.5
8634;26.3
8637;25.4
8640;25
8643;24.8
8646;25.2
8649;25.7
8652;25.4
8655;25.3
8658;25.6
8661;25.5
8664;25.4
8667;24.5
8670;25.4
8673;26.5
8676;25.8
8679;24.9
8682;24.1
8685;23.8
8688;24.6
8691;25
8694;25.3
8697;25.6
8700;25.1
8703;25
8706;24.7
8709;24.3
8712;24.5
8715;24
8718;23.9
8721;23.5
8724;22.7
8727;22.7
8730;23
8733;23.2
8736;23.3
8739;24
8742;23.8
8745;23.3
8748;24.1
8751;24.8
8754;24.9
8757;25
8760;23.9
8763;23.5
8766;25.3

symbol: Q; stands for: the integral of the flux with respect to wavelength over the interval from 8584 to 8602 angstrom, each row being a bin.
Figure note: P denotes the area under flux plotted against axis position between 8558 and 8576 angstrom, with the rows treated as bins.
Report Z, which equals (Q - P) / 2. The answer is -3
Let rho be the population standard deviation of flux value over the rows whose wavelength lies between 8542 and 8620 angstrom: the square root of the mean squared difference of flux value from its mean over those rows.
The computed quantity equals 0.40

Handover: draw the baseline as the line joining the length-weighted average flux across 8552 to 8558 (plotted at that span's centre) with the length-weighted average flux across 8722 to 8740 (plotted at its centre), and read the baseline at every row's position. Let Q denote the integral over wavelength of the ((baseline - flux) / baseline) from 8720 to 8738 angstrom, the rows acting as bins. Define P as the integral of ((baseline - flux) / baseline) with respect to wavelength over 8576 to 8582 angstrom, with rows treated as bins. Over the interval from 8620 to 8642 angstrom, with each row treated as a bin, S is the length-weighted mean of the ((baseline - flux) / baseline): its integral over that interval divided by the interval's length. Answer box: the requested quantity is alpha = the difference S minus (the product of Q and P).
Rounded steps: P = -0.15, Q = 0.1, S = -0.05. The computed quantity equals -0.04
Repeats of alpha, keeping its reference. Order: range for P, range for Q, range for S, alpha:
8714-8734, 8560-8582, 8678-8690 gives -0.01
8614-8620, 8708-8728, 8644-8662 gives -0.08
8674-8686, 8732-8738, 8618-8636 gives -0.08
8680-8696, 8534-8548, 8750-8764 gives -0.01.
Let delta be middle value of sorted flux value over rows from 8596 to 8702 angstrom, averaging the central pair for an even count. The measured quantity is 25.6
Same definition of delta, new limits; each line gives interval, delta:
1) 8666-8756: 24.4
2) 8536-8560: 26.6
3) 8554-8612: 26.8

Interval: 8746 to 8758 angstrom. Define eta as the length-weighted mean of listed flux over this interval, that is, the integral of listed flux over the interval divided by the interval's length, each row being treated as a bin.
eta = 24.6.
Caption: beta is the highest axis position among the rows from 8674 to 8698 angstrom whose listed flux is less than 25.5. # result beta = 8694 angstrom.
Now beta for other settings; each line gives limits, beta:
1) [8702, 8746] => 8745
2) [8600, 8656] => 8655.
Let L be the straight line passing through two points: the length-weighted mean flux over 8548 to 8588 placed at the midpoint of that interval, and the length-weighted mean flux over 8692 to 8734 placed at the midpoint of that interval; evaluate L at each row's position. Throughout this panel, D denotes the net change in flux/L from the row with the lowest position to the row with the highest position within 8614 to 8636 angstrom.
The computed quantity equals 0.02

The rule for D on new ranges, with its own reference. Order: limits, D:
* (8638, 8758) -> 0.09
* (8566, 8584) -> 0.01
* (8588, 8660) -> 0.02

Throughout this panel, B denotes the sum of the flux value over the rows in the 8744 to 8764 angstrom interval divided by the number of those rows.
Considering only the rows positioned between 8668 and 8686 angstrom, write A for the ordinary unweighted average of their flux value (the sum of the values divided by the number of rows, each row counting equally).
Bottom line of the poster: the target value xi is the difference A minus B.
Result 0.9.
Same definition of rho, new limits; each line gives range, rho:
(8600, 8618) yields 0.29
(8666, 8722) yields 0.74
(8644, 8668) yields 0.35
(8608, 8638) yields 0.72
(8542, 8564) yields 0.34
